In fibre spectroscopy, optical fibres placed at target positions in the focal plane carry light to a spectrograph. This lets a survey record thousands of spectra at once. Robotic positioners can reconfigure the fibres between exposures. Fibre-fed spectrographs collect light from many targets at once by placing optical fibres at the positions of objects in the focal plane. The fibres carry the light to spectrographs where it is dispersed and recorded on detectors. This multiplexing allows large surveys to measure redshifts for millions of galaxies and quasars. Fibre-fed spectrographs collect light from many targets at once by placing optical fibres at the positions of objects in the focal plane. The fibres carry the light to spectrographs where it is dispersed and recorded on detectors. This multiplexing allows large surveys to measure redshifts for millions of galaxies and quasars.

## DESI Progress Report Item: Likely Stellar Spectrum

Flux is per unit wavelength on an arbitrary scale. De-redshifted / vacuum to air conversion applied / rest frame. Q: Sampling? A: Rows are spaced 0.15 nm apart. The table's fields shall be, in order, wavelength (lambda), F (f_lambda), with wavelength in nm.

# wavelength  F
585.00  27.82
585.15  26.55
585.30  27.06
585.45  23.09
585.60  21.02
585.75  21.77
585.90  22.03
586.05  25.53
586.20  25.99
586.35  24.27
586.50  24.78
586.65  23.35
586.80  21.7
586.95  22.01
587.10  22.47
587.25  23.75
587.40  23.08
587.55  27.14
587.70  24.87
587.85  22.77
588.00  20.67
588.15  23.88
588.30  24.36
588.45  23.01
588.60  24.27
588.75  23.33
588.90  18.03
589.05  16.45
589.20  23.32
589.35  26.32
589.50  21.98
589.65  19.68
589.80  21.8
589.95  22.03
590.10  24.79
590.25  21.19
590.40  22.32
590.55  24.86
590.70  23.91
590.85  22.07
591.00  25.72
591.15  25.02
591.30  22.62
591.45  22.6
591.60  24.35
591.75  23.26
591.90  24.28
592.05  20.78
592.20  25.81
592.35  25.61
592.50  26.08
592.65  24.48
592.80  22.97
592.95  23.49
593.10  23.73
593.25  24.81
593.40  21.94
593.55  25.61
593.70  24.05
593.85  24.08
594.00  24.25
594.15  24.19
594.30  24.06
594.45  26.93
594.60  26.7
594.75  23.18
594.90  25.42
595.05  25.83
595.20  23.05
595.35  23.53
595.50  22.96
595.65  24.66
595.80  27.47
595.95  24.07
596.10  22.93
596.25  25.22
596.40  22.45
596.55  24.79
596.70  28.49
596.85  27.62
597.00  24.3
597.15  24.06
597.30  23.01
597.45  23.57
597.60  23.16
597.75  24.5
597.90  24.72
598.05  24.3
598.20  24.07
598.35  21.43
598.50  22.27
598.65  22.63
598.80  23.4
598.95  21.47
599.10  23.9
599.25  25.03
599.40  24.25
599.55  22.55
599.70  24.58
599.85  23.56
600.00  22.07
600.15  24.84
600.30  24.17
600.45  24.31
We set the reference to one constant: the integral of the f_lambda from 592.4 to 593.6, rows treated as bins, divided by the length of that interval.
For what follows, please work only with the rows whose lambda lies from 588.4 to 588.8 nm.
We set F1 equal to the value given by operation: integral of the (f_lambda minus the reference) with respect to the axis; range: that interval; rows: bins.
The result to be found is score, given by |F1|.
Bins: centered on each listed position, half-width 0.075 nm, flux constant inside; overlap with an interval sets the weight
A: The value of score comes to 0.22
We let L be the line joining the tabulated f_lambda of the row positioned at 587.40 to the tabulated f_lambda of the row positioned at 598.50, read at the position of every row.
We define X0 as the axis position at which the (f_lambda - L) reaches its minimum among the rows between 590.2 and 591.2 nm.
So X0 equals 590.25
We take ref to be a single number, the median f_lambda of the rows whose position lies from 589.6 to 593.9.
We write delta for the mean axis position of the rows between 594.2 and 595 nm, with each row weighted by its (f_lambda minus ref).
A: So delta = 594.58 nm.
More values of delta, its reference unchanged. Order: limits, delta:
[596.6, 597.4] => 596.73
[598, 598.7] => 598.51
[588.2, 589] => 588.88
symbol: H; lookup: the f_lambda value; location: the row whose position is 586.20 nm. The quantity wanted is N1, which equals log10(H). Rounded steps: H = 25.99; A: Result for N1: 1.41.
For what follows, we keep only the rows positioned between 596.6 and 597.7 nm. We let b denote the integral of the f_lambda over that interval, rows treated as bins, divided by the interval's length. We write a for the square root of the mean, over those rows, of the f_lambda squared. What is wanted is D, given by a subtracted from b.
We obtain -0.10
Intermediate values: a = 25.0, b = 24.9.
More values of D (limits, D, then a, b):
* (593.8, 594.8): 0.02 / 24.8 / 24.8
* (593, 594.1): -0.03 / 24.1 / 24.1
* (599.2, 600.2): -0.08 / 23.9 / 23.8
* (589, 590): -0.06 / 21.8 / 21.8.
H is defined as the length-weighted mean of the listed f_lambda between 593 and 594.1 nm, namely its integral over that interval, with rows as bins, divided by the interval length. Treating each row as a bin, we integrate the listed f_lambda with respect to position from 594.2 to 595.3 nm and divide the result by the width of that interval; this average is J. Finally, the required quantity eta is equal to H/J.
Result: 0.96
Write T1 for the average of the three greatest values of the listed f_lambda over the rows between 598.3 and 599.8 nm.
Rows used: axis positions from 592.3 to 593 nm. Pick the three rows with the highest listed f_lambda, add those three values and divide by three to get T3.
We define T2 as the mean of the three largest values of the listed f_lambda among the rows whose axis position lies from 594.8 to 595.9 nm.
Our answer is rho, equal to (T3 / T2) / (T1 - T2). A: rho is -0.6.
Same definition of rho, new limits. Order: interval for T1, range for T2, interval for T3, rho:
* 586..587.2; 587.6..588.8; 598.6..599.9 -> 1.1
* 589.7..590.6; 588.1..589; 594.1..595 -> -6.1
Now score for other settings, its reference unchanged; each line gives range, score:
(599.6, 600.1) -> 0.35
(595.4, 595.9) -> 0.38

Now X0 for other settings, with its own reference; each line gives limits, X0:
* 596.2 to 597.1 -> 596.40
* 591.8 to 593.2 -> 592.05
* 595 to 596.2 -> 595.50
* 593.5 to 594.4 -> 593.70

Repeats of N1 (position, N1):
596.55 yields 1.39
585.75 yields 1.34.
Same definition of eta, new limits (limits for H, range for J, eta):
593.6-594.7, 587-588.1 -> 1.06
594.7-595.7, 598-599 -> 1.06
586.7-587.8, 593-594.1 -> 0.98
